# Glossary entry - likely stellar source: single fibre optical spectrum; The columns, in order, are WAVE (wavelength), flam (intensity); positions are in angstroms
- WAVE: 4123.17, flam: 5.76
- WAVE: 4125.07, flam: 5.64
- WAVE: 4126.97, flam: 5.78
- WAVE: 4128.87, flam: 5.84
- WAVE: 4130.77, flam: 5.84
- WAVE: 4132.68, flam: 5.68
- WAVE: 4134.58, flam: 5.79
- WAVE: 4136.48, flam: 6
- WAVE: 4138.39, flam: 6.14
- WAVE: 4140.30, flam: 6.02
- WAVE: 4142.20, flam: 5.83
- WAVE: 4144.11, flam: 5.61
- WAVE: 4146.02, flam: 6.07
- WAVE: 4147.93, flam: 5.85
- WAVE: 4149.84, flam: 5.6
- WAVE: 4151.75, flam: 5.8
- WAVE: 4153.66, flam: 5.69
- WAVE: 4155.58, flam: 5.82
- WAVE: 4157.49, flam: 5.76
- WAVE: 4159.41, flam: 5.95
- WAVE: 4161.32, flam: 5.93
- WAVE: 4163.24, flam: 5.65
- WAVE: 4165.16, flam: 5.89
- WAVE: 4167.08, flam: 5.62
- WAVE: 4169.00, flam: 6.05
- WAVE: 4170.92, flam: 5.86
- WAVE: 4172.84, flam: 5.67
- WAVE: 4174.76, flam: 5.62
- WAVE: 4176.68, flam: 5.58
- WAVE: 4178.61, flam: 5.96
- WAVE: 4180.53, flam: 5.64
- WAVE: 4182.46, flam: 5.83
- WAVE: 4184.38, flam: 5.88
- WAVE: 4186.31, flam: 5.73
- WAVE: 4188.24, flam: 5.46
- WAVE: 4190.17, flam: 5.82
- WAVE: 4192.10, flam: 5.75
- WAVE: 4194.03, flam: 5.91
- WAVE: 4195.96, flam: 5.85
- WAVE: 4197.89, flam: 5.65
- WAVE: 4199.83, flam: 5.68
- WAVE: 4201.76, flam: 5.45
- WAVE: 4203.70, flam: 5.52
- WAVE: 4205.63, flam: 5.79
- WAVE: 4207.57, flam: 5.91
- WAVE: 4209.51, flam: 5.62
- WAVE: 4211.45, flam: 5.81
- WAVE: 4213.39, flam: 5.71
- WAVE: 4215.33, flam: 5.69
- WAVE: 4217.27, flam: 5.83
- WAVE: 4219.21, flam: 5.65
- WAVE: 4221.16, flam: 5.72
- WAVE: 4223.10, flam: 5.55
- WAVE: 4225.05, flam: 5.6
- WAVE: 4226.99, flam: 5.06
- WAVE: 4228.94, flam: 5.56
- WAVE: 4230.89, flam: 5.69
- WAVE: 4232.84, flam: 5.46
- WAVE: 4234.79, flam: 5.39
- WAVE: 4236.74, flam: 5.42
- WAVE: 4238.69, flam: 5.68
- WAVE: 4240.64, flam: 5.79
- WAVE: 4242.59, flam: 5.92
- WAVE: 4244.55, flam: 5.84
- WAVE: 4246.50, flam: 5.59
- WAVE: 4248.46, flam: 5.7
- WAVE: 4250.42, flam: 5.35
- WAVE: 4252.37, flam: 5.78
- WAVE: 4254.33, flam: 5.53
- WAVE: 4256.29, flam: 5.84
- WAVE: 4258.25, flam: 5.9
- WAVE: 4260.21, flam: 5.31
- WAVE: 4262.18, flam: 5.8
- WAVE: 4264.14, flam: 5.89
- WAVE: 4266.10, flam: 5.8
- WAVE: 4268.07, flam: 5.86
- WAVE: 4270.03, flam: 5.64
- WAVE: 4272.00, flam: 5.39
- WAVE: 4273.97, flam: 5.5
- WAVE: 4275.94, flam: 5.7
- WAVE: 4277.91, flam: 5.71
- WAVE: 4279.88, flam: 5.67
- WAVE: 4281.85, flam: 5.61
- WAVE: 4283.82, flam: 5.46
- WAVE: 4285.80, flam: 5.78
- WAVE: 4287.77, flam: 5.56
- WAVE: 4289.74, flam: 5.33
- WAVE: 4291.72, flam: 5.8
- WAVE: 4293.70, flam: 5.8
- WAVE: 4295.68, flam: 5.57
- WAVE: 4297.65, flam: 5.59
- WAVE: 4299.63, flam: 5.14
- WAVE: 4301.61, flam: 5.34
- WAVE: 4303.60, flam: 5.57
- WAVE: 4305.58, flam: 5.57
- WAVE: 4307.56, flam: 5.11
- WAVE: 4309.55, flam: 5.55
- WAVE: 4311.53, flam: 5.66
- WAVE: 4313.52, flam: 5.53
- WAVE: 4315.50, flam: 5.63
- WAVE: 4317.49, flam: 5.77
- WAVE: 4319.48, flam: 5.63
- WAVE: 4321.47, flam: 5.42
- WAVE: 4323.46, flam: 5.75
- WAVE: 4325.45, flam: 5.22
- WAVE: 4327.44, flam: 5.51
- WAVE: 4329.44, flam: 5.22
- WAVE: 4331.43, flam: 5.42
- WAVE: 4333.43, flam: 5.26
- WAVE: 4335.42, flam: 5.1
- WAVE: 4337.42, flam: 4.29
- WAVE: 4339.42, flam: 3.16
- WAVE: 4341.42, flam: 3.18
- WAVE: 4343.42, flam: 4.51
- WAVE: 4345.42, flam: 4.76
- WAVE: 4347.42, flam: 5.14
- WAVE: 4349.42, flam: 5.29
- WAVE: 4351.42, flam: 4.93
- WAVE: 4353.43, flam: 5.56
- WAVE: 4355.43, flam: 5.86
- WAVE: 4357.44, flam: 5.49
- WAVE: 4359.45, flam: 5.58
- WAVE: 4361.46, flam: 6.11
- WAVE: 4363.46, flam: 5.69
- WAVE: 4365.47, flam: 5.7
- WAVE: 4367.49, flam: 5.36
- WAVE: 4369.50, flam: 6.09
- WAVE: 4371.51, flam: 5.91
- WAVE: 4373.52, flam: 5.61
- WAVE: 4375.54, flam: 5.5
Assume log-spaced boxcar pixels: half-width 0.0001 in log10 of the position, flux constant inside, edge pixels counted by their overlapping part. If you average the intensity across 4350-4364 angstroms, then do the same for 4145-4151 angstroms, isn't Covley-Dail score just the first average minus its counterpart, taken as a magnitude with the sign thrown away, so 0.24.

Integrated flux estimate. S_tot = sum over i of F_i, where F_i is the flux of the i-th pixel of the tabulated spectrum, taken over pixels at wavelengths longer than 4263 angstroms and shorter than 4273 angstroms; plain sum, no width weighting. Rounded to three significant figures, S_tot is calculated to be 28.6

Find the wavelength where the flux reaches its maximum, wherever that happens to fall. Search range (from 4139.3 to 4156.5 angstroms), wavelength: 4146.02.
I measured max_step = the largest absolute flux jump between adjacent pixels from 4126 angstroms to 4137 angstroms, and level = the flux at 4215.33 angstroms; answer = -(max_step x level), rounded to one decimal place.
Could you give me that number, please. -1.2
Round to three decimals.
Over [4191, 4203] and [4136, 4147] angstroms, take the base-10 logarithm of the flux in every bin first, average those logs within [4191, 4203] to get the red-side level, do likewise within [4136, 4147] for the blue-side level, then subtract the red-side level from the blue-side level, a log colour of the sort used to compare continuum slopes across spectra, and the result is 0.017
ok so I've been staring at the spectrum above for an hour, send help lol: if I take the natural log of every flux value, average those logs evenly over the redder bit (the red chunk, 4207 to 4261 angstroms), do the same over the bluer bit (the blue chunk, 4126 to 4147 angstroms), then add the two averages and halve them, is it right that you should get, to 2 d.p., 1.75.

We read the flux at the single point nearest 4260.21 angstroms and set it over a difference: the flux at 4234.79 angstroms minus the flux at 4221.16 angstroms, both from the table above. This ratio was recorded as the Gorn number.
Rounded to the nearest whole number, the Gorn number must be -16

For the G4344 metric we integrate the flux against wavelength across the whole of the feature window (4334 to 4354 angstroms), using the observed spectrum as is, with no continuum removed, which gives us 92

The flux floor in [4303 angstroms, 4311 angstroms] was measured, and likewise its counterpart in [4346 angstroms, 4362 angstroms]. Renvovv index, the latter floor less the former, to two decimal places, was -0.18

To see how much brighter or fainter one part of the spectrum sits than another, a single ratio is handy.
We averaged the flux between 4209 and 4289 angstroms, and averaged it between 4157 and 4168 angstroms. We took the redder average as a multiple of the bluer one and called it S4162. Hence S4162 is 0.973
